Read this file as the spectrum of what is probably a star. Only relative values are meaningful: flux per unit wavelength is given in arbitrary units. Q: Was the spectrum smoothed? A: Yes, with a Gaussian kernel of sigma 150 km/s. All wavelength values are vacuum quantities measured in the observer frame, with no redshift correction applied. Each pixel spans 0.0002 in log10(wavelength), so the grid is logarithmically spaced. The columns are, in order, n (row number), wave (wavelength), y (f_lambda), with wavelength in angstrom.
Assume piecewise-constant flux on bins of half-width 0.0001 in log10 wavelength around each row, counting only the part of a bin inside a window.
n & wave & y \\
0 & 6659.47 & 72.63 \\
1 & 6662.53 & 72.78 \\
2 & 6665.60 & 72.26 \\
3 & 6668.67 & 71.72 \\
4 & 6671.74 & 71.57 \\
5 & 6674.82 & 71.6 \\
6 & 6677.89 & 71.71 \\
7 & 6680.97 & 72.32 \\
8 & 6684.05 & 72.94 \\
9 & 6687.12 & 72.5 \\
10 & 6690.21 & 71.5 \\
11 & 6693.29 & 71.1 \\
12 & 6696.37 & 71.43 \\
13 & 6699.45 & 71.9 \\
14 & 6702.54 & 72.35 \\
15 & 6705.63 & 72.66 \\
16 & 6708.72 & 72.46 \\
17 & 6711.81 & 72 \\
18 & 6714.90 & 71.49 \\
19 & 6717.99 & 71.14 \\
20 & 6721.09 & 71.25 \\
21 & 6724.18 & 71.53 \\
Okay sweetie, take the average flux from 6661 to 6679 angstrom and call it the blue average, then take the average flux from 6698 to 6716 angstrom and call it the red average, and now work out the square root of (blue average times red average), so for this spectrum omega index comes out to 72.0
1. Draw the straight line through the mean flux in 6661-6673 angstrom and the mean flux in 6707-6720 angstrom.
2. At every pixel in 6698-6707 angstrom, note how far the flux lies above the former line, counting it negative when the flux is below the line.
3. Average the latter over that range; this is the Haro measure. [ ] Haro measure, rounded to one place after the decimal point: 0.5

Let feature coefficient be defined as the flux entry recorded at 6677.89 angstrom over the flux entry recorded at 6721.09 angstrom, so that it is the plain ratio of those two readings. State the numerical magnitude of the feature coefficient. 1.01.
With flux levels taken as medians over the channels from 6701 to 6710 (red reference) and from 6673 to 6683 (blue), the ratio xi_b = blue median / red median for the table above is 0.99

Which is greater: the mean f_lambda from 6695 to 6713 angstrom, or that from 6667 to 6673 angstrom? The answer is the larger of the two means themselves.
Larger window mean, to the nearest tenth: 72.1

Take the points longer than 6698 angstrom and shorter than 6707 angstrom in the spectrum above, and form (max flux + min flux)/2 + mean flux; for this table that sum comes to 145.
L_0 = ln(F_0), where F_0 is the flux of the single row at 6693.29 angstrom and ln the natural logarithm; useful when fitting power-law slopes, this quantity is 4.26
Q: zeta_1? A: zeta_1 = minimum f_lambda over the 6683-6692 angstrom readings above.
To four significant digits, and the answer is 71.50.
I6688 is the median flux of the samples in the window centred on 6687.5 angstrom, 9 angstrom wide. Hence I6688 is 72.50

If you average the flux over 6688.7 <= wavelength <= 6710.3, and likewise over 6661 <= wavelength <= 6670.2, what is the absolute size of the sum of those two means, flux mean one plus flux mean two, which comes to 144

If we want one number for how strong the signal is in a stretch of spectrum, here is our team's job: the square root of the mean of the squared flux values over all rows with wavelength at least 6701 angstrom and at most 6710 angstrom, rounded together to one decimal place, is 72.5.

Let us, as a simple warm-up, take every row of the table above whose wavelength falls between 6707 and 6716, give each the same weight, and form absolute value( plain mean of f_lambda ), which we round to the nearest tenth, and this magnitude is 72.0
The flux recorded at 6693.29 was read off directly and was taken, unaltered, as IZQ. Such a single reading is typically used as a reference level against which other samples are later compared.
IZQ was 71.1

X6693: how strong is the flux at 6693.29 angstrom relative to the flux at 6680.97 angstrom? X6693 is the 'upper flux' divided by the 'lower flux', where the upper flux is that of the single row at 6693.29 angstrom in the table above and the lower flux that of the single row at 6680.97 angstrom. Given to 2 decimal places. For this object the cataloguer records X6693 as 0.98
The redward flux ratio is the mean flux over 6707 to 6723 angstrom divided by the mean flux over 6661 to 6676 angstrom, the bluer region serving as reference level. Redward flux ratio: 0.996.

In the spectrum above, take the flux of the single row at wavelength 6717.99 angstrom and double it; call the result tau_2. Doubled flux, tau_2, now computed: 142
